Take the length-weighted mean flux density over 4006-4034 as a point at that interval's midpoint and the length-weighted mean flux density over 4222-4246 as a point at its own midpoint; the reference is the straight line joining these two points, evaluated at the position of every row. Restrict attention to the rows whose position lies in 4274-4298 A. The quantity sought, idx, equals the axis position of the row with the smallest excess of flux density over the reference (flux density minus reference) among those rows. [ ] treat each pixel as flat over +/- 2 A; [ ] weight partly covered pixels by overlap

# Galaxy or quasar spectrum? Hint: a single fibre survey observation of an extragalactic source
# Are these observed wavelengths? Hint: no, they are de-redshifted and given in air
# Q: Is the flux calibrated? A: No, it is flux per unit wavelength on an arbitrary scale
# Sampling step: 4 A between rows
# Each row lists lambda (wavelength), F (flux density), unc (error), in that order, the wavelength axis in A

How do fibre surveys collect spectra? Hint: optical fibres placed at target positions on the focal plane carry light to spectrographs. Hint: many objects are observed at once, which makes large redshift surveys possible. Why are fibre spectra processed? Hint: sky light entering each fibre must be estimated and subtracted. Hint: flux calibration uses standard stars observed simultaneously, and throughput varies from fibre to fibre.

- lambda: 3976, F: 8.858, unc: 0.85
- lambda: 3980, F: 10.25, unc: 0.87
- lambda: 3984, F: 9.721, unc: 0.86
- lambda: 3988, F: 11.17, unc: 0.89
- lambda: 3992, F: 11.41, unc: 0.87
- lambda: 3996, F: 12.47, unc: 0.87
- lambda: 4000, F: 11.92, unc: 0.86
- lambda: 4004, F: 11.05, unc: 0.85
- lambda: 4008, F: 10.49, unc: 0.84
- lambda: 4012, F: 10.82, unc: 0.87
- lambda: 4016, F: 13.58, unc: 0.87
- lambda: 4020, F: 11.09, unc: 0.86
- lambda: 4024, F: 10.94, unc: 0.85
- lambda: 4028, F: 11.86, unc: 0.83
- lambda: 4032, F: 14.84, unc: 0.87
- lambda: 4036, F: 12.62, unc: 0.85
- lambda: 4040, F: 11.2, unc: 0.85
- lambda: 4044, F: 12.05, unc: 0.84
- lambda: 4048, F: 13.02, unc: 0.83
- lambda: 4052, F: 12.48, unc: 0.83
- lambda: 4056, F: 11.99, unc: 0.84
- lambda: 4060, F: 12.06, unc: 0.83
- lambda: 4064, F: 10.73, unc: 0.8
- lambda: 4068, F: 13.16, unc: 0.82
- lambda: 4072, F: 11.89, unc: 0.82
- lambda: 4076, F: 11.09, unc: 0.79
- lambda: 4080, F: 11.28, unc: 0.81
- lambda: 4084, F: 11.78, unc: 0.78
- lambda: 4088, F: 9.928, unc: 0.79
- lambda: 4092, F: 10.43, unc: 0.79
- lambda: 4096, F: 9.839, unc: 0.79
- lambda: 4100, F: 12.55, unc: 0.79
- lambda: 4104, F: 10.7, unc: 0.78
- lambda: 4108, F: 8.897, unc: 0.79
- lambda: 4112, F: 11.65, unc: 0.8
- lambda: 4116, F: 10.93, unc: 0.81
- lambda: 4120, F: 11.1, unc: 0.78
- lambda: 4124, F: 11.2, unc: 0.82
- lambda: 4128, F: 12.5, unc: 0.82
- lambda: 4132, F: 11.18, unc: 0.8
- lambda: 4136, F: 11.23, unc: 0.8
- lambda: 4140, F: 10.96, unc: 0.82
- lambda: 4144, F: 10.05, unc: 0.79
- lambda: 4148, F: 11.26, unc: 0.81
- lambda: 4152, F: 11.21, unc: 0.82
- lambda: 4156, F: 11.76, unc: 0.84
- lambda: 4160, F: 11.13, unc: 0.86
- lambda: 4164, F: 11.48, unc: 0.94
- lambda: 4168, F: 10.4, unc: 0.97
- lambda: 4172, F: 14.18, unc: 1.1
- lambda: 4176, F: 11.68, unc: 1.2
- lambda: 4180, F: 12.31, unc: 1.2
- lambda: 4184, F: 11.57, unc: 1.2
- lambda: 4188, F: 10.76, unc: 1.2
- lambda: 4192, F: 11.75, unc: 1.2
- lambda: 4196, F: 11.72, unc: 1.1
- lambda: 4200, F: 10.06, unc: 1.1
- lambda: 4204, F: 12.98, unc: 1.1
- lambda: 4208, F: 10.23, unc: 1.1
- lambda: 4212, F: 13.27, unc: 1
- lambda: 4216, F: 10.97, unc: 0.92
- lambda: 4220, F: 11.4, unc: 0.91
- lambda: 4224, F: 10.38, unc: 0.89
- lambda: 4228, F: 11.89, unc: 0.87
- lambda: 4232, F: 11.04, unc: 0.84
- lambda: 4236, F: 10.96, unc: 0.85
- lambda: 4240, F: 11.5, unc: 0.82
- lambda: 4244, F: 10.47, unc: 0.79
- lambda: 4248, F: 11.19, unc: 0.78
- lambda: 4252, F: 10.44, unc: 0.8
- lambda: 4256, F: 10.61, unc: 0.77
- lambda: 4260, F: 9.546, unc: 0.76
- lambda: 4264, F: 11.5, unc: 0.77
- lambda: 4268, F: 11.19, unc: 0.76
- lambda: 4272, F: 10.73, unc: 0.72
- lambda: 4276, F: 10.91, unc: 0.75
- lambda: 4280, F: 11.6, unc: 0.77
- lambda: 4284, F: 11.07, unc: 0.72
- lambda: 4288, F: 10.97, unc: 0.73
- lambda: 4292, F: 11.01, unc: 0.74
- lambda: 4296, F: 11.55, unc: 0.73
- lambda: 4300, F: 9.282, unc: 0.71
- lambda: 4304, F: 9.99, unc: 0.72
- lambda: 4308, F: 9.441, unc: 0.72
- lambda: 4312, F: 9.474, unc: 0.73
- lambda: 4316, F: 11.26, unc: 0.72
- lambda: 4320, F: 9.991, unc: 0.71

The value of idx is 4276 A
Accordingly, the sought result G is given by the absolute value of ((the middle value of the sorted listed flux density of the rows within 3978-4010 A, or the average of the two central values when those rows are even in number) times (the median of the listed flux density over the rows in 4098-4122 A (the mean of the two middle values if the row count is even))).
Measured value 122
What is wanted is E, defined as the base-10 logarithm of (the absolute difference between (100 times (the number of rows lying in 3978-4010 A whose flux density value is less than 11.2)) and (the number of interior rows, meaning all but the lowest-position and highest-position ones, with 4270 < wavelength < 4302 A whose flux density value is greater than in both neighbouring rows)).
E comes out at 2.7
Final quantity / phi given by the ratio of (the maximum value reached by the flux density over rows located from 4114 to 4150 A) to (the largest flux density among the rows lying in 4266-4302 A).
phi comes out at 1.08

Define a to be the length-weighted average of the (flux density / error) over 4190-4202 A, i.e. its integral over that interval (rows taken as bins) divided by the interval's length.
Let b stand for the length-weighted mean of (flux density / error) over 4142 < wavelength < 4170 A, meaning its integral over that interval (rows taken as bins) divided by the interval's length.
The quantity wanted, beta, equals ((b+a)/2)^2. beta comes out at 129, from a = 9.9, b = 12.9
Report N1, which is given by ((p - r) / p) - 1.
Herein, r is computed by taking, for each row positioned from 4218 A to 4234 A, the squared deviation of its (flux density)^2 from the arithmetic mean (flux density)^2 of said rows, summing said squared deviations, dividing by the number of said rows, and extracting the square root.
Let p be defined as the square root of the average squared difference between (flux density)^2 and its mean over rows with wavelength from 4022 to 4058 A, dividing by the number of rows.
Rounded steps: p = 28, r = 12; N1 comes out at -0.4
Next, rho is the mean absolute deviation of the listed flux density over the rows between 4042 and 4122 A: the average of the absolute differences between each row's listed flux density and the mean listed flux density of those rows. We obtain 0.89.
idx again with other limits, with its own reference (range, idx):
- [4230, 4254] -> 4244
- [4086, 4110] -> 4108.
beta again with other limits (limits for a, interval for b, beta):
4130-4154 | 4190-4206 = 144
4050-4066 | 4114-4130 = 203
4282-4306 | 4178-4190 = 148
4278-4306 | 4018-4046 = 209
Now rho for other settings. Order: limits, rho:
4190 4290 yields 0.60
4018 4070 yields 0.82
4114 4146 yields 0.38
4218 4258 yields 0.42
